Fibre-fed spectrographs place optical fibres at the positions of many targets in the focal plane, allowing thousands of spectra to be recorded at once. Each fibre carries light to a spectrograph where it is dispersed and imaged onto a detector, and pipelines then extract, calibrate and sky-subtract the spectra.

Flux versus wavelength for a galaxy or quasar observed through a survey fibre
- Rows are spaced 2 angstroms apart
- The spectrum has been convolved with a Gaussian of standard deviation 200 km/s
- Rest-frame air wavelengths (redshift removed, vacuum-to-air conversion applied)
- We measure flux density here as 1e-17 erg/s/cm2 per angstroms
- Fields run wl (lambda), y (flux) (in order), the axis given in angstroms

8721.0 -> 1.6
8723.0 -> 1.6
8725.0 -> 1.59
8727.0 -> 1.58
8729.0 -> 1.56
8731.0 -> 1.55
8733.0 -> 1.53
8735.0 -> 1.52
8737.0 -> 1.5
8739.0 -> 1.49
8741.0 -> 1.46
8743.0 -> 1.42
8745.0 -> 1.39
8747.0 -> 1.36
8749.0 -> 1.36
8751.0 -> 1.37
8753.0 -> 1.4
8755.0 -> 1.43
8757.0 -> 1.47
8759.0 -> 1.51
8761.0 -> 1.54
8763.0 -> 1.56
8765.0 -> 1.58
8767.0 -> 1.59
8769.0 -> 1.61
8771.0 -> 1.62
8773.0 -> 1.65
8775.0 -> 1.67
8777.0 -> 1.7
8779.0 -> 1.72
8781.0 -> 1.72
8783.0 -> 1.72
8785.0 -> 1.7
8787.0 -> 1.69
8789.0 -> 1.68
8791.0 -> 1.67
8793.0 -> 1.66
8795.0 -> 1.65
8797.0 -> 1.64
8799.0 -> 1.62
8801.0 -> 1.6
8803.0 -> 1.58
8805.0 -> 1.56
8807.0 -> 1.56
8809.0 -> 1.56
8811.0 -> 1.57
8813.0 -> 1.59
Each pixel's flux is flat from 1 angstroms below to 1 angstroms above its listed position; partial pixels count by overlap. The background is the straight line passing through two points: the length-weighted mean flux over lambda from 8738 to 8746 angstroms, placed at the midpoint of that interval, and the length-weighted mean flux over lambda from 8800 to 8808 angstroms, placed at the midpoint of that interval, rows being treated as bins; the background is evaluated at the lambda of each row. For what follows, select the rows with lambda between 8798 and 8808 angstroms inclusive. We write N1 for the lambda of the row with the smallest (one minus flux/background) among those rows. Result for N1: 8799.0 angstroms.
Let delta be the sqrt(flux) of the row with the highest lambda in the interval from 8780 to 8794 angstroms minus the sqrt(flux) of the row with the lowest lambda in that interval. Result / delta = -0.023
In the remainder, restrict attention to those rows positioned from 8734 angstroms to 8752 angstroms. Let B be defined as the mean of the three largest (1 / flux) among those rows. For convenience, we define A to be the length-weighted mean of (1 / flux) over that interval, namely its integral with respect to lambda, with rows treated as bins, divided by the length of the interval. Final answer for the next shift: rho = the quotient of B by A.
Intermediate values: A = 0.70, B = 0.734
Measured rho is 1.05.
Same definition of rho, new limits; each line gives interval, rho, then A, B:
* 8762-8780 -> 1.03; 0.61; 0.634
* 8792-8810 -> 1.03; 0.62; 0.641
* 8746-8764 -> 1.06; 0.69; 0.734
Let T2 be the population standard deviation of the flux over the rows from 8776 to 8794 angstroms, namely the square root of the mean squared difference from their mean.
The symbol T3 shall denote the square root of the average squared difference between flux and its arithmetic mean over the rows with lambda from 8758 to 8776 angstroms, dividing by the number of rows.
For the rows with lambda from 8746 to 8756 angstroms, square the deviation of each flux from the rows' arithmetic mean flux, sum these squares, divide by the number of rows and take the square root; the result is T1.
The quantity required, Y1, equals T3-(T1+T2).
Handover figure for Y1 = 0.00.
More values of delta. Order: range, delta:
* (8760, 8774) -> 0.044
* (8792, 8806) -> -0.039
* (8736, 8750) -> -0.059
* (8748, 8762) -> 0.075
